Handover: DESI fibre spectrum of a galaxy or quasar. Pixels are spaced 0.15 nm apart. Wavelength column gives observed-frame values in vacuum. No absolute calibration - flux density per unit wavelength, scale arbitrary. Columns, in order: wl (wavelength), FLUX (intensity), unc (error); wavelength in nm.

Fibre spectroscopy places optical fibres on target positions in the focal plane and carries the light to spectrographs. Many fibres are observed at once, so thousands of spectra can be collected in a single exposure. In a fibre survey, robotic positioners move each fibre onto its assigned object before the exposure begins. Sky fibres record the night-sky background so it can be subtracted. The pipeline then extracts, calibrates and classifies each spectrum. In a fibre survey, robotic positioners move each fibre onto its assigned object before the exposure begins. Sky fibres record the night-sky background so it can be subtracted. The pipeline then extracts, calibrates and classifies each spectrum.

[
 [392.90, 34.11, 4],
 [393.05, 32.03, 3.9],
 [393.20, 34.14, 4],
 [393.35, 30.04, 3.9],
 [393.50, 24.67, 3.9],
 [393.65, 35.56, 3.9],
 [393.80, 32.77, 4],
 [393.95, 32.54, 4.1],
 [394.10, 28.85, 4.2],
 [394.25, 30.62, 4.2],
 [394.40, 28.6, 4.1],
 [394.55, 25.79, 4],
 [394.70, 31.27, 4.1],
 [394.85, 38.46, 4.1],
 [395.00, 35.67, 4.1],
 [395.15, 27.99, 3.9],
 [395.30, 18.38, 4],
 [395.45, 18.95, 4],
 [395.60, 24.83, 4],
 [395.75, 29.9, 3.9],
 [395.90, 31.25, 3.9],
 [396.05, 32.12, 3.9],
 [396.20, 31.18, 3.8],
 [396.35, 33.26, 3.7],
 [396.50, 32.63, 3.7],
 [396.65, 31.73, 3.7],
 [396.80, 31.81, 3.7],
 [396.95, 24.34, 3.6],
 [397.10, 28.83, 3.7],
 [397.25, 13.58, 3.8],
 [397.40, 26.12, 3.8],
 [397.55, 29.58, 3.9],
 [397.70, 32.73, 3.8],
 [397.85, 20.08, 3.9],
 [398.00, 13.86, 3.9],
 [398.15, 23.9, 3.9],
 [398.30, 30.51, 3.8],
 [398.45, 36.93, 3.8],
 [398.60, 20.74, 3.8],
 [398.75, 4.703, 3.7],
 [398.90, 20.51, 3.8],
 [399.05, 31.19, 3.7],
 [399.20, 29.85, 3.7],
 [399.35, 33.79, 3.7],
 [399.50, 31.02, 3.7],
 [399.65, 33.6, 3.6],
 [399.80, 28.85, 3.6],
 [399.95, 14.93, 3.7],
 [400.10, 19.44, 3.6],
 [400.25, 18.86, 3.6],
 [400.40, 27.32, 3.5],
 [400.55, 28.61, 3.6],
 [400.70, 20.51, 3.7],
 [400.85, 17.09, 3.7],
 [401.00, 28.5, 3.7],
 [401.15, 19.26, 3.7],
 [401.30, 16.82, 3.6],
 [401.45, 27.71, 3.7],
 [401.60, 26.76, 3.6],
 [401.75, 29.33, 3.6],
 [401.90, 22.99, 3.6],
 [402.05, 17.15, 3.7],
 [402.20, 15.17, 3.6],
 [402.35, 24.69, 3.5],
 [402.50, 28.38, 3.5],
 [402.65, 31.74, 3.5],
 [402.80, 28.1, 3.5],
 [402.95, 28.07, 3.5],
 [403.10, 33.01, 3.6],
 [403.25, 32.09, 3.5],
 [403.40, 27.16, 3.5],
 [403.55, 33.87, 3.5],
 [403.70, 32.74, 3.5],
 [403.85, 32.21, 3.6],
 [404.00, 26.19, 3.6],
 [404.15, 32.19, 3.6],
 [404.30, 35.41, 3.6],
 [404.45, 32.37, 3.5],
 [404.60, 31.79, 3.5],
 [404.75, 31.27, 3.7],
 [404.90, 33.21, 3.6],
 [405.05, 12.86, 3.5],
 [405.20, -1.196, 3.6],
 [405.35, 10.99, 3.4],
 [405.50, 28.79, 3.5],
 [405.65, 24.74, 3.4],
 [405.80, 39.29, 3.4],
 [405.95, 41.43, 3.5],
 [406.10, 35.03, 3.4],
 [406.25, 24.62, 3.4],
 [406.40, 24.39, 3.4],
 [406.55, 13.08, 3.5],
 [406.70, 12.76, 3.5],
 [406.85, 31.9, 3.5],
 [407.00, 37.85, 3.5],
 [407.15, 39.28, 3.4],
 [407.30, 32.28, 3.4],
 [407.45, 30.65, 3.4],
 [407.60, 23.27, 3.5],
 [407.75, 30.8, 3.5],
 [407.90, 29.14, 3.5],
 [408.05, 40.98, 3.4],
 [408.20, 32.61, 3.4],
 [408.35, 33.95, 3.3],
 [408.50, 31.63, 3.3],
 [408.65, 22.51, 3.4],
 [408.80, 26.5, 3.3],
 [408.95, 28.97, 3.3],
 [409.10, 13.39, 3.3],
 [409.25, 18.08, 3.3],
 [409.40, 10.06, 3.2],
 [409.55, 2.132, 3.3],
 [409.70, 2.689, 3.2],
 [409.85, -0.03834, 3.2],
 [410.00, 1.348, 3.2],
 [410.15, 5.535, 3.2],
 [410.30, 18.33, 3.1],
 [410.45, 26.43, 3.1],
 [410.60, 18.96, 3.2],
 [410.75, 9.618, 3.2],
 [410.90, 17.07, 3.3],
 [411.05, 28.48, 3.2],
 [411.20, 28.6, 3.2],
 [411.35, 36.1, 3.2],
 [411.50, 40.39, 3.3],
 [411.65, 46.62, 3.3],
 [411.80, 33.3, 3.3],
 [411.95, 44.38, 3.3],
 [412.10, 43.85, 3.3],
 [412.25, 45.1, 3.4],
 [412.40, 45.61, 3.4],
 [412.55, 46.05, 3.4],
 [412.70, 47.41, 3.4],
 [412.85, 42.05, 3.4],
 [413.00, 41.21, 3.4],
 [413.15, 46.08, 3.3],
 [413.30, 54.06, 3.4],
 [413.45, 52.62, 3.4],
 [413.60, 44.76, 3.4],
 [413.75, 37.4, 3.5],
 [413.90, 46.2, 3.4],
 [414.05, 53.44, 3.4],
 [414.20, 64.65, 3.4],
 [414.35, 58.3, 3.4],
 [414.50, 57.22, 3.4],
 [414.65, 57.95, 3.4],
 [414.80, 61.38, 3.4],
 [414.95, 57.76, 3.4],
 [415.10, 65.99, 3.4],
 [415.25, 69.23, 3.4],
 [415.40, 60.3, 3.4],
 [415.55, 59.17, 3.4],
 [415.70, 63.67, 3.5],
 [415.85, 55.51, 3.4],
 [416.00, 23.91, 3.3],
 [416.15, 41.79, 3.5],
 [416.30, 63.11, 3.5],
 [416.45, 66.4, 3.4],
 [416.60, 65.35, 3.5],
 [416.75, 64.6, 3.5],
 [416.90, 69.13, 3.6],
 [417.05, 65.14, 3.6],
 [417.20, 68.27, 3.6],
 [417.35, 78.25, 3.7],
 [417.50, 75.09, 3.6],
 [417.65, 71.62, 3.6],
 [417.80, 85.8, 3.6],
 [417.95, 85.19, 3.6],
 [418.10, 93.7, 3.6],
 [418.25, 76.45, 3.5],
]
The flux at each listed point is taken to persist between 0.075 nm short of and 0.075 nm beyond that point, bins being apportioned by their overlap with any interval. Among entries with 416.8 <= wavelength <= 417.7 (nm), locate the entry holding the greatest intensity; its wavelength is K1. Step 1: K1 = 417.35 nm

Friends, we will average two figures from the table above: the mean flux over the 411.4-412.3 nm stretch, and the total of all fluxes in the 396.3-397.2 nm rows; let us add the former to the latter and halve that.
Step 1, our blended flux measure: 112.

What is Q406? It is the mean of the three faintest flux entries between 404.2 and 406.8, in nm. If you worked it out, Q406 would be 8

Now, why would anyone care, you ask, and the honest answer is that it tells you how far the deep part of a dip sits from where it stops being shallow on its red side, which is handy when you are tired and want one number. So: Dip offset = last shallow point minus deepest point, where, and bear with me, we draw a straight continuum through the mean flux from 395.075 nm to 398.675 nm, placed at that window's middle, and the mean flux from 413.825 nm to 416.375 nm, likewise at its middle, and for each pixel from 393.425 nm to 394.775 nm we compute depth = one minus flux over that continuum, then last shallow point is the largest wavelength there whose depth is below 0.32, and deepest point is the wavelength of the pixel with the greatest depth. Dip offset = 0.15 nm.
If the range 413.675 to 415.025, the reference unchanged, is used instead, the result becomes 1.20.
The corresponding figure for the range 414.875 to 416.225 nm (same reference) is 0.15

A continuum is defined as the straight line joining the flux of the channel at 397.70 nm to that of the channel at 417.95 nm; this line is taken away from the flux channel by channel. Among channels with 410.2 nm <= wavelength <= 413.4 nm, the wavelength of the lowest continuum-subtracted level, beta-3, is 410.75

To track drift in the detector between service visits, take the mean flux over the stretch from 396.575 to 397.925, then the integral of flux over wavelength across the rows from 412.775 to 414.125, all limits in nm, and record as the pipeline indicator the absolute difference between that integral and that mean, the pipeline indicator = 36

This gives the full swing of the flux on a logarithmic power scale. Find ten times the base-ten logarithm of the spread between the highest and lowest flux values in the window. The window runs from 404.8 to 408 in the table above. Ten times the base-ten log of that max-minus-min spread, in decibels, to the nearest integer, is 16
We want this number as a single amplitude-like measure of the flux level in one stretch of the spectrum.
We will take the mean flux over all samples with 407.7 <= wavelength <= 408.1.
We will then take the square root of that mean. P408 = 5.8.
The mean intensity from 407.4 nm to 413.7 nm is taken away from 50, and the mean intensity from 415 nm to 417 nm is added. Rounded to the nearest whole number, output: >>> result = 80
